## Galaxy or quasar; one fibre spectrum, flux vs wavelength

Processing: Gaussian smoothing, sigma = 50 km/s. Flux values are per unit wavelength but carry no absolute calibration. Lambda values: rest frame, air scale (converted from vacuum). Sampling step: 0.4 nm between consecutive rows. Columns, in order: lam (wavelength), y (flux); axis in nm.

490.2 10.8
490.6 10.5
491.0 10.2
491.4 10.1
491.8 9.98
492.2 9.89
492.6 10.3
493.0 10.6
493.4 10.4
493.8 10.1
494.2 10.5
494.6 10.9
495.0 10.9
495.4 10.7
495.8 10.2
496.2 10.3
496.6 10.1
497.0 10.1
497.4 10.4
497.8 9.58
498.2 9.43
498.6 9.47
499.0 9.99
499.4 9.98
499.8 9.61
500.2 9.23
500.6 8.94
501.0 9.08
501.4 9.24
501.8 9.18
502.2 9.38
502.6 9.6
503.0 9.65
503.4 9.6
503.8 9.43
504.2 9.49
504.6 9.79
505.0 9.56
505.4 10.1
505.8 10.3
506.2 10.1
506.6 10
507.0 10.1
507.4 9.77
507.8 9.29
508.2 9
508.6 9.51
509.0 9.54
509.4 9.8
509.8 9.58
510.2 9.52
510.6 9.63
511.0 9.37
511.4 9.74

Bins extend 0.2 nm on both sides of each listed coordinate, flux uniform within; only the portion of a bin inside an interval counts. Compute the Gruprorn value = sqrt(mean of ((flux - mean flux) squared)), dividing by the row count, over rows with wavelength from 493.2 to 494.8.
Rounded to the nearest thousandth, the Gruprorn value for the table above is 0.286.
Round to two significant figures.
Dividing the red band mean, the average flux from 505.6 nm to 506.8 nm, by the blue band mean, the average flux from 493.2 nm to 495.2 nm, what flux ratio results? 0.96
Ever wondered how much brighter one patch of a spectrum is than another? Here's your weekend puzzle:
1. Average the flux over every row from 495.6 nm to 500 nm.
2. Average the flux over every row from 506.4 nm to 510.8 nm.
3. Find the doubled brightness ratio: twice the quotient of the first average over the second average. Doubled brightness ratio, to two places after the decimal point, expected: 2.06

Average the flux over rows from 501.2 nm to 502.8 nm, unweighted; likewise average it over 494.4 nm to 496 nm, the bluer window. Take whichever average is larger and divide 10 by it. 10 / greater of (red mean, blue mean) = 0.94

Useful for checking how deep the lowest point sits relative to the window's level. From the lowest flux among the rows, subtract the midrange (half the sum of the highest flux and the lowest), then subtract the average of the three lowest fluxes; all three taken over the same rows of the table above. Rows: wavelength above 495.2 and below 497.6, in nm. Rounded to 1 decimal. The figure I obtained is -10.4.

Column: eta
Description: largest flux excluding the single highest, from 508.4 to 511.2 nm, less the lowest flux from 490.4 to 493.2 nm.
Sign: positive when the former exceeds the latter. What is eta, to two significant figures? -0.26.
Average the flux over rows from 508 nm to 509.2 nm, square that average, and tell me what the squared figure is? 87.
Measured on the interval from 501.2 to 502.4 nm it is 86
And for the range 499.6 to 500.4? 89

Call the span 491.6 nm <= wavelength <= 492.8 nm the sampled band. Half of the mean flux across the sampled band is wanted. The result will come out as 5.03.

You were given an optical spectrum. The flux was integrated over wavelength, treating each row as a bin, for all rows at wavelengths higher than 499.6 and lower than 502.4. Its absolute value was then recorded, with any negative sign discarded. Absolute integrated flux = 25.9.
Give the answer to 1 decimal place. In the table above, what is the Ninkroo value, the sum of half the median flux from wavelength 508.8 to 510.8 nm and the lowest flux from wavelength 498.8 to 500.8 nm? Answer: 13.7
